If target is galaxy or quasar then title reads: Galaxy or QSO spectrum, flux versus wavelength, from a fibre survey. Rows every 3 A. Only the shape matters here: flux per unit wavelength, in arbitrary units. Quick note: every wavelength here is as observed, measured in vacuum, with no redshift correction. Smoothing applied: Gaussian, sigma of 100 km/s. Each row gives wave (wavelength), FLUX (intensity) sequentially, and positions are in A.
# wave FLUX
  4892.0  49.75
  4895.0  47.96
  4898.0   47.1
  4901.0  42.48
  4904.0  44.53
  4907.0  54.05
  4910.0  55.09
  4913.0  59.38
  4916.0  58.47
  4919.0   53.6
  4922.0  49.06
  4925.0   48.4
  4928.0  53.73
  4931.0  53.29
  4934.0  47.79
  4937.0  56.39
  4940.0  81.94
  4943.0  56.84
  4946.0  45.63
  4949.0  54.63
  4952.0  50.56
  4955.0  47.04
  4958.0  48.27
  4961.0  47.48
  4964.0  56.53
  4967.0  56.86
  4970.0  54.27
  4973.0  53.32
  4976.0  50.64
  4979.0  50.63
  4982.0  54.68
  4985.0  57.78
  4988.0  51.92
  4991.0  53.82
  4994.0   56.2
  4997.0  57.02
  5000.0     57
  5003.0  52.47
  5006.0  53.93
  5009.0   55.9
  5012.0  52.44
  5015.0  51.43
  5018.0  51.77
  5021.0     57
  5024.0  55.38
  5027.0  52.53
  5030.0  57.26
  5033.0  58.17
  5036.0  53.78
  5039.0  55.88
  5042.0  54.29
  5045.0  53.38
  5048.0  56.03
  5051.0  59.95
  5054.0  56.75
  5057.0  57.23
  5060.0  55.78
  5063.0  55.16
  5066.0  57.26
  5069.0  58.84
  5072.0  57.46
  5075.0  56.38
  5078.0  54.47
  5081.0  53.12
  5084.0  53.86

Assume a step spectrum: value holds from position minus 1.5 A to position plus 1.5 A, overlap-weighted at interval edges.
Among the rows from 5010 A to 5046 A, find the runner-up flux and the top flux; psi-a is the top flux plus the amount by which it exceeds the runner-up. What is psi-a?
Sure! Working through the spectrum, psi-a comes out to 59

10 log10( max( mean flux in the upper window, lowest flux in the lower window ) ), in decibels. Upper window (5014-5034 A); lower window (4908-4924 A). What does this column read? 17.4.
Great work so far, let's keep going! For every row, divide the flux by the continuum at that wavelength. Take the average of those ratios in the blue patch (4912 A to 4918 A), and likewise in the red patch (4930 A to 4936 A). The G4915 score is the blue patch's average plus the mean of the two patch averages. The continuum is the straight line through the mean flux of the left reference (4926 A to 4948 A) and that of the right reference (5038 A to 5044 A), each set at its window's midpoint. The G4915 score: 2.00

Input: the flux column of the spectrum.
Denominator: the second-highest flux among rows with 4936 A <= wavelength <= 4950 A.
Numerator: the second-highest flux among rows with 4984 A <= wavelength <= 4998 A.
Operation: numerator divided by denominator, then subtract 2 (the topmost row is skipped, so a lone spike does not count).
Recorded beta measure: -1.00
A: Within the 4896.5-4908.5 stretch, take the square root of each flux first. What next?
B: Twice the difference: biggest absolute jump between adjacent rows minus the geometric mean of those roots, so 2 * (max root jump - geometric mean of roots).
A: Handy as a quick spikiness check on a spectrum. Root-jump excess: -12.3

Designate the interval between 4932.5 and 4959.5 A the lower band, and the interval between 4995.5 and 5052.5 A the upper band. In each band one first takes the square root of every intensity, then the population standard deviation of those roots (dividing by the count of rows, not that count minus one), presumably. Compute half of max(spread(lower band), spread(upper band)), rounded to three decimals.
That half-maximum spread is 0.332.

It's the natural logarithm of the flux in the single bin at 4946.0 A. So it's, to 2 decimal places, 3.82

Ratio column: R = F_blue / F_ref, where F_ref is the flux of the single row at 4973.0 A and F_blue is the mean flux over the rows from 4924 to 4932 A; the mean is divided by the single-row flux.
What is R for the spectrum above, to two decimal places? 0.97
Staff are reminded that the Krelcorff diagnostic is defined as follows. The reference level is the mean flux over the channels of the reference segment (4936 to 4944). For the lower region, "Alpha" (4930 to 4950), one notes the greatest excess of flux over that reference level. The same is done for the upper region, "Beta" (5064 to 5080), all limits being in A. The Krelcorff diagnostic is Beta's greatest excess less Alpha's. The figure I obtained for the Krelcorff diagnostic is -23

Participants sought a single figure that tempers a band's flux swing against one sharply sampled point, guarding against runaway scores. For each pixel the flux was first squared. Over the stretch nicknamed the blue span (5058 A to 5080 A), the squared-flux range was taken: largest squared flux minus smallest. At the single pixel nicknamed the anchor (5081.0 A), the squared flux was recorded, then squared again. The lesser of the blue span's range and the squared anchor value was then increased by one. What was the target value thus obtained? 496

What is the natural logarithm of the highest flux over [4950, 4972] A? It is 4.04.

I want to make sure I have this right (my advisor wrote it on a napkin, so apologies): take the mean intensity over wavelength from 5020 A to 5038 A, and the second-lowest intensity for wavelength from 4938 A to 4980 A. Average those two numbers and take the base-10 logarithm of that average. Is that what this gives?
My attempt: 1.71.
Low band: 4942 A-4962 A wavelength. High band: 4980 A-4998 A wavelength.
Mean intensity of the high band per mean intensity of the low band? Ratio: 1.10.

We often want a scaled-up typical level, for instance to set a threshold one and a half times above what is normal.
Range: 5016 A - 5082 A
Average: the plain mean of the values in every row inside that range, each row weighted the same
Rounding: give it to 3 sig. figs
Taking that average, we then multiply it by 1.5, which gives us 83.7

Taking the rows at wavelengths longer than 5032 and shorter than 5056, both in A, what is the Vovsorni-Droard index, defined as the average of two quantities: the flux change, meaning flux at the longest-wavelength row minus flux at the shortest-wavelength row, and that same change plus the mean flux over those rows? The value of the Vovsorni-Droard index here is 26.6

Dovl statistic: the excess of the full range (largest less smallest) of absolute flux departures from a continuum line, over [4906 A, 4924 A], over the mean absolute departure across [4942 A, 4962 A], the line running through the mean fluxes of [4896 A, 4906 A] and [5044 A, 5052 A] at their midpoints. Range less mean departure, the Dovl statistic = 7.6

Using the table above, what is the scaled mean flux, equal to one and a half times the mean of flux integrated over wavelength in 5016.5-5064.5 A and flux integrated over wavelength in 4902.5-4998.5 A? 5873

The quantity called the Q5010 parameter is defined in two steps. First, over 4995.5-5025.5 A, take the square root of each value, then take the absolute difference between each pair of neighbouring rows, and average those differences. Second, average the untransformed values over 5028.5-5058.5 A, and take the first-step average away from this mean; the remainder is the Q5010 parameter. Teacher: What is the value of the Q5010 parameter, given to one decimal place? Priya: 56.1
